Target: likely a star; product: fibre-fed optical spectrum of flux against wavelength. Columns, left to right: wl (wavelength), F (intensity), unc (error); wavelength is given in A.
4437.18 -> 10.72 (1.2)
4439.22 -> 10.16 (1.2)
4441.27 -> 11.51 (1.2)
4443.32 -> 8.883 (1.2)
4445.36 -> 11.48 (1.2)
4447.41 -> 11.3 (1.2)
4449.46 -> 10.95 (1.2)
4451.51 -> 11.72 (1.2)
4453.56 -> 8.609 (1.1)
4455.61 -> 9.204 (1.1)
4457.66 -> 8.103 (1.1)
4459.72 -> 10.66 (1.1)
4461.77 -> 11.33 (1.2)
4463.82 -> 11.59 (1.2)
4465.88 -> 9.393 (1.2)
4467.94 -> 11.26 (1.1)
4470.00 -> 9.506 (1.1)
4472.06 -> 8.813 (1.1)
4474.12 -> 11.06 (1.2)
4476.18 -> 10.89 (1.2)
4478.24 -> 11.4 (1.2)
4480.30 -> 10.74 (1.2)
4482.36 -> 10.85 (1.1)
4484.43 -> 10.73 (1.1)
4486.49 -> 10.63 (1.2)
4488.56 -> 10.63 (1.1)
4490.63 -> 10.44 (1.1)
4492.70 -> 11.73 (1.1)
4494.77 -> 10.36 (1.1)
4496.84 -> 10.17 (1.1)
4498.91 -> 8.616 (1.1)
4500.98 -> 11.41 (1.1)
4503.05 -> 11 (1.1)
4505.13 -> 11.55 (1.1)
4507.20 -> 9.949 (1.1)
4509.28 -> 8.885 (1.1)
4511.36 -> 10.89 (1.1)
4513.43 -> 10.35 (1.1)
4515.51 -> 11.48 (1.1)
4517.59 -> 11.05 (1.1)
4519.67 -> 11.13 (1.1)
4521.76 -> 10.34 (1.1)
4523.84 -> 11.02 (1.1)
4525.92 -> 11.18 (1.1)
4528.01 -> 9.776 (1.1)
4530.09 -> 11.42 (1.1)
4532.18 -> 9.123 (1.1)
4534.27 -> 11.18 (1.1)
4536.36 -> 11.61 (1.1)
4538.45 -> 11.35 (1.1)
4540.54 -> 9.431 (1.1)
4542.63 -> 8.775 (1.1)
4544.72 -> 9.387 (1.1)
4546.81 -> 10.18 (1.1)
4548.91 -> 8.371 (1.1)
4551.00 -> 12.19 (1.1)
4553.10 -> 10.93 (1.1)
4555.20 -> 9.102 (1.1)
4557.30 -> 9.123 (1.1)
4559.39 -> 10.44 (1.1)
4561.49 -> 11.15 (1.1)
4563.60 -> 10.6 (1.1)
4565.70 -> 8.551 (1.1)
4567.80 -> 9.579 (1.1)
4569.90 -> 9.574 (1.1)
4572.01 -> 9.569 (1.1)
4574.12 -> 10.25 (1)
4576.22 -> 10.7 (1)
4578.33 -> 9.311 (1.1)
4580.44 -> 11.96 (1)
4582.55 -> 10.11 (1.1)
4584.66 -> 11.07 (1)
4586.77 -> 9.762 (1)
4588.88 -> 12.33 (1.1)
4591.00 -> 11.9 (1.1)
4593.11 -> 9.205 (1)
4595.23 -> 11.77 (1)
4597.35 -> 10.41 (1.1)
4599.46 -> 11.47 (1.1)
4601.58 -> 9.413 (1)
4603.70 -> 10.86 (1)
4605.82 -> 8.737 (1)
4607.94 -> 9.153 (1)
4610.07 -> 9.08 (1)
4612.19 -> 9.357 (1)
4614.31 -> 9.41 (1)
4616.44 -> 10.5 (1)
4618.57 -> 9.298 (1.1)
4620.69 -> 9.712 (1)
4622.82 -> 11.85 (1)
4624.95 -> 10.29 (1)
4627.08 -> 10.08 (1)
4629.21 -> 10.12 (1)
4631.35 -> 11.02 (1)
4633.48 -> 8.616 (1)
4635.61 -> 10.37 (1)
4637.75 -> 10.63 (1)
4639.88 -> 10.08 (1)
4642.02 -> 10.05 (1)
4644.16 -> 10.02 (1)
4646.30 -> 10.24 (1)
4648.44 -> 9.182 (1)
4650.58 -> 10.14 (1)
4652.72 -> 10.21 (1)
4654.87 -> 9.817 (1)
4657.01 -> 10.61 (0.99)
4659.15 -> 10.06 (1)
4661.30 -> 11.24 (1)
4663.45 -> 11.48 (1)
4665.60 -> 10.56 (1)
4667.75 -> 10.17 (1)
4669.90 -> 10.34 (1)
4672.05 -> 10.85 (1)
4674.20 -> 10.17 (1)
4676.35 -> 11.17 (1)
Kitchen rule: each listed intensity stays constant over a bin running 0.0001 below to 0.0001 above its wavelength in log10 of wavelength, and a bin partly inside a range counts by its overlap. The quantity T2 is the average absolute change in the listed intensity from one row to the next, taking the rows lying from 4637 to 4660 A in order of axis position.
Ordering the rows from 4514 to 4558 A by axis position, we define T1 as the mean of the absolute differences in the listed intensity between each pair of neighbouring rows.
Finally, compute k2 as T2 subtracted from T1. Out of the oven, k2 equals 0.7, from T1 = 1.15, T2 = 0.47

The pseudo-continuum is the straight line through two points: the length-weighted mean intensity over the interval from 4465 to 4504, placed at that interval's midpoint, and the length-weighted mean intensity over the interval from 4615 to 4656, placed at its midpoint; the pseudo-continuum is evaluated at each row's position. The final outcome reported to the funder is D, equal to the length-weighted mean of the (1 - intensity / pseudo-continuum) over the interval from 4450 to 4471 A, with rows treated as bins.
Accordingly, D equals 0.039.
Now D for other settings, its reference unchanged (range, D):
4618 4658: -0.003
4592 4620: 0.029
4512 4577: 0.006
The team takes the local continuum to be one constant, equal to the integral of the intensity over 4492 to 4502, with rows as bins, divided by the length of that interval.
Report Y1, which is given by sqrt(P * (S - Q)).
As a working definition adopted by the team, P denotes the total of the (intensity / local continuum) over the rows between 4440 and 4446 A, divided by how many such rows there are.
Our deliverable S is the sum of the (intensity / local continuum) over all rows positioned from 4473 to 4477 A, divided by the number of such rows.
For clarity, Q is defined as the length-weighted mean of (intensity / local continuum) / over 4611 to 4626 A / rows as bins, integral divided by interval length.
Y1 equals 0.30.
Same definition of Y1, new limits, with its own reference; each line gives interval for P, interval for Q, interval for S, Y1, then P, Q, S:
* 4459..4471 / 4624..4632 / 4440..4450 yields 0.22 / 1.02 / 0.992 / 1.04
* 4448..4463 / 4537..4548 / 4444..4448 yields 0.38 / 0.97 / 0.948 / 1.09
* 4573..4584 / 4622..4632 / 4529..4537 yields 0.14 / 1.00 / 1.020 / 1.04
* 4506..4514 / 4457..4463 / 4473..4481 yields 0.27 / 0.96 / 0.980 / 1.06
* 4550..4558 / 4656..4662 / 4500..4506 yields 0.26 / 0.99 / 1.018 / 1.09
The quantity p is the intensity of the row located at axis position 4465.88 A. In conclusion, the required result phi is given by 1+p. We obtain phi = 10.4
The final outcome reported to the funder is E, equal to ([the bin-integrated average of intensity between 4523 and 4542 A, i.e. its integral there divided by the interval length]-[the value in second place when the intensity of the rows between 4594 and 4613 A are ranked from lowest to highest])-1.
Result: 0.55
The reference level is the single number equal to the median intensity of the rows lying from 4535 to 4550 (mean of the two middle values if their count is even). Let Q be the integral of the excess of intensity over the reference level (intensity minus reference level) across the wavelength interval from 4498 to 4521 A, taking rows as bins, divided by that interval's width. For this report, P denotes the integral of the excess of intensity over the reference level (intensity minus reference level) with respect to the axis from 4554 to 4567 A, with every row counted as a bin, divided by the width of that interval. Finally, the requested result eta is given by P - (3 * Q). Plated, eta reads -3.0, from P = 0.4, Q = 1.2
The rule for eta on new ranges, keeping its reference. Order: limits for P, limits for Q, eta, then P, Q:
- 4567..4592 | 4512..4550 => -1.8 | 1.1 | 1.0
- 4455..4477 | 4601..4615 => 0.7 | 0.7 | 0.0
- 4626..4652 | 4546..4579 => -1.0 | 0.6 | 0.6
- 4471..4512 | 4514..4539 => -3.2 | 1.1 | 1.4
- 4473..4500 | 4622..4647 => -1.3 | 1.2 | 0.8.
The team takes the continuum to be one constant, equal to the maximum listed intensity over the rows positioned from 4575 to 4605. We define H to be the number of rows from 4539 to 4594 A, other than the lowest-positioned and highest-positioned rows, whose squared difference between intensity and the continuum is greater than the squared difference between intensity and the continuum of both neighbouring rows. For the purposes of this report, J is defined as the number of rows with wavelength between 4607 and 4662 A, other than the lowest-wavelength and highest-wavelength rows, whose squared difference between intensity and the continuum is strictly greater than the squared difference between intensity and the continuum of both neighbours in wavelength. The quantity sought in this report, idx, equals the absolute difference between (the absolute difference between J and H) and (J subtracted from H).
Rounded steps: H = 8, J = 8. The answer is 0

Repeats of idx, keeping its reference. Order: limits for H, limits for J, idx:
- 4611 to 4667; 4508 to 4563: 2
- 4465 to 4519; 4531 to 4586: 0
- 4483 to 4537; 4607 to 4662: 0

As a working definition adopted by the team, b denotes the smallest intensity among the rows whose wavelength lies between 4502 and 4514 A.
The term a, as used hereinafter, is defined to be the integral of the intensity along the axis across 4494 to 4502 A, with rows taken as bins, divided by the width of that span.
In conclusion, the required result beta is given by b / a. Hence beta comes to 0.88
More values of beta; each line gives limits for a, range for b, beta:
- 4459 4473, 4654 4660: 0.95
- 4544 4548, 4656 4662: 1.03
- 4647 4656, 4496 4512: 0.87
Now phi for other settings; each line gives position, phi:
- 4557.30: 10.1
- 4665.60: 11.6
